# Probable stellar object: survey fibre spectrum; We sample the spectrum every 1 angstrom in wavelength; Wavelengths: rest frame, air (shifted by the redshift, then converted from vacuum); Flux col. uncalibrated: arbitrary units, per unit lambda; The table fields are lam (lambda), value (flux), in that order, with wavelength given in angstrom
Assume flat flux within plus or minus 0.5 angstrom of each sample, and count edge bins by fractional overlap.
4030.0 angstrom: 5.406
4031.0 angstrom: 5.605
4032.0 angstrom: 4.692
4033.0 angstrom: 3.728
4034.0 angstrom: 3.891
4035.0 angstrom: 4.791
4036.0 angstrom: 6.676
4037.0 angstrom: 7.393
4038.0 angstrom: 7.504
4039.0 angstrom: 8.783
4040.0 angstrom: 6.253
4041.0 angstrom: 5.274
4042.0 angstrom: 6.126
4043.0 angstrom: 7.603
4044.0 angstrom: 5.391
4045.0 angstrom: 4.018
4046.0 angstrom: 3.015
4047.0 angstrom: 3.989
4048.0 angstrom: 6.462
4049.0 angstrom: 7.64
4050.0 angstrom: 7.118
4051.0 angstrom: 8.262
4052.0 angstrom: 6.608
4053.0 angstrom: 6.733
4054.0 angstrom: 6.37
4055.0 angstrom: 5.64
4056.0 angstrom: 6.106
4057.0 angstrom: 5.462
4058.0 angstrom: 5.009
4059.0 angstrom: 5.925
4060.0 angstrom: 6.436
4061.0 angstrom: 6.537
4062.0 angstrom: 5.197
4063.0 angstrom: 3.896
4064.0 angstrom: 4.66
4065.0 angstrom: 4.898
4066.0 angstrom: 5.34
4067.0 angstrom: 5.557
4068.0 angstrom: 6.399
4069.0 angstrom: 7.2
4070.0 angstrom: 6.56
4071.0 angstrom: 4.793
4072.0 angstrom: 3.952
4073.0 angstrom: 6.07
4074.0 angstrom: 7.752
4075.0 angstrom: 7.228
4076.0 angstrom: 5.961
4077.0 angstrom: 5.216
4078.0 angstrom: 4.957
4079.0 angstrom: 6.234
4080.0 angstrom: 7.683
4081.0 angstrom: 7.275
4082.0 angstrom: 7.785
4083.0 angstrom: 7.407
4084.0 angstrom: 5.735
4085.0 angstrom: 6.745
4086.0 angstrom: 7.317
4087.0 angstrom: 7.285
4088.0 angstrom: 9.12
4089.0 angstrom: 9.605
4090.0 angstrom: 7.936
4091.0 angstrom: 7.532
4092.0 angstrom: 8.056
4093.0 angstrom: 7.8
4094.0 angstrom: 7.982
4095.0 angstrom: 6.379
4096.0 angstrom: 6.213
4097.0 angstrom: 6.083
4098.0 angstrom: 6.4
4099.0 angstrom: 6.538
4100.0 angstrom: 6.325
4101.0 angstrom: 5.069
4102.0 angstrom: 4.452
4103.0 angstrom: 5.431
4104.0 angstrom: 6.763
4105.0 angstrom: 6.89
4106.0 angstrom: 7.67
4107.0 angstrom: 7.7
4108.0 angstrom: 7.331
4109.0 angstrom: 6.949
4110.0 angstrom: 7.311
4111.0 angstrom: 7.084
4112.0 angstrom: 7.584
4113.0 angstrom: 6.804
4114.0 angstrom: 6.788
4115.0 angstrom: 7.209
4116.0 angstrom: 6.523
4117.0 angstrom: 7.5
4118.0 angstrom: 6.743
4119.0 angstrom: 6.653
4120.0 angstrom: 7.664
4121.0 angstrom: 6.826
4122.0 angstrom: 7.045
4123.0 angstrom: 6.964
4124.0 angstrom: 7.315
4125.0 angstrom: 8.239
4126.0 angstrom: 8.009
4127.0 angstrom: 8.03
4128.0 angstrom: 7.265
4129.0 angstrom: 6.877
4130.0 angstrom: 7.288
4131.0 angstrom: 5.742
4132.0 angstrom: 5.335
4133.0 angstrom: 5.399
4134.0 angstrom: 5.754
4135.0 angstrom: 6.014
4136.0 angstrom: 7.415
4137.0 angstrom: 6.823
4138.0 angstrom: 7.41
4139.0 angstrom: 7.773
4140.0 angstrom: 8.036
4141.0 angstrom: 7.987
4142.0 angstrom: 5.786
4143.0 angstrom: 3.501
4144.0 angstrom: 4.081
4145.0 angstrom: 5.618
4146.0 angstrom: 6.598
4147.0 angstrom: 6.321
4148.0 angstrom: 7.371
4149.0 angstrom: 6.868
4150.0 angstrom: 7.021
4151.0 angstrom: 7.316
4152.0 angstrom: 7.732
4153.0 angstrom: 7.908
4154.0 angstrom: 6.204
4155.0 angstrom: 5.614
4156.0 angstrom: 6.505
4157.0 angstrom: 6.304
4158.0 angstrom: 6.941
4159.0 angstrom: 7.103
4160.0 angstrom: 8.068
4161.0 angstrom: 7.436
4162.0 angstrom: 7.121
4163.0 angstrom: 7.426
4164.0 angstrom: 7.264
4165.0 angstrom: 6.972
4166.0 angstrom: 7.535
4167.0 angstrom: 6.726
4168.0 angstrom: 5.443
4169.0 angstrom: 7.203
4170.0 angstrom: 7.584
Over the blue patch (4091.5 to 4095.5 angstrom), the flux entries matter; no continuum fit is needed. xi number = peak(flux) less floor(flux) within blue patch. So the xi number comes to 1.7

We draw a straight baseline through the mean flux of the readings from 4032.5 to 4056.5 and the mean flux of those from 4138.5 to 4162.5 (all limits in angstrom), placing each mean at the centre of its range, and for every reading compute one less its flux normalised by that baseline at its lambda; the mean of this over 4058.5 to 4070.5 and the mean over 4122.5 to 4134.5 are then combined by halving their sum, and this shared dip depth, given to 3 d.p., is 0.017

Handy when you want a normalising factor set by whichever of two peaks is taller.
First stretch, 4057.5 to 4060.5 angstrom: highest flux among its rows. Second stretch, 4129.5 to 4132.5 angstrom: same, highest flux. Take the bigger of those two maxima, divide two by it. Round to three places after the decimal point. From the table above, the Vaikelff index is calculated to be 0.274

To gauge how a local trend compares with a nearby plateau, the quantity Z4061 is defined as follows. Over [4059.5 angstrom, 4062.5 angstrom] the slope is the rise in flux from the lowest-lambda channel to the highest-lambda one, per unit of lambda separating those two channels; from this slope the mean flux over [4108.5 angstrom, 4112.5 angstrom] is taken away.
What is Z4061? -7.9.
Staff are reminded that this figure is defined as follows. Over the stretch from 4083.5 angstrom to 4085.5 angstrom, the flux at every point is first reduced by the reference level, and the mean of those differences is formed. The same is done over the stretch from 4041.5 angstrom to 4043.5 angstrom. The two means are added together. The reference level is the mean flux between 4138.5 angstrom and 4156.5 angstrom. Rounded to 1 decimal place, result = 0.0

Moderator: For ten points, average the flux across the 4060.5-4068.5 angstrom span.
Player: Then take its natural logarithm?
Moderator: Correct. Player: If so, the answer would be 1.67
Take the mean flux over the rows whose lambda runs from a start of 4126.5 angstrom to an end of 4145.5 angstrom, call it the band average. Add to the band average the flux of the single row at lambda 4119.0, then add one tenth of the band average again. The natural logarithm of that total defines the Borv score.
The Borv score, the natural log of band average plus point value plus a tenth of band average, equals 2.62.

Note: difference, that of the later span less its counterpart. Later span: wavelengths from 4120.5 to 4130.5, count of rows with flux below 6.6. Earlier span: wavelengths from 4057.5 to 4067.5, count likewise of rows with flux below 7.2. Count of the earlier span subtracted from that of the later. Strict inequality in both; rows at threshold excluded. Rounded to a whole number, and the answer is -10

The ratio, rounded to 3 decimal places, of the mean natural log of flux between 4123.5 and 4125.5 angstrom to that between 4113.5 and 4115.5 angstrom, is 1.054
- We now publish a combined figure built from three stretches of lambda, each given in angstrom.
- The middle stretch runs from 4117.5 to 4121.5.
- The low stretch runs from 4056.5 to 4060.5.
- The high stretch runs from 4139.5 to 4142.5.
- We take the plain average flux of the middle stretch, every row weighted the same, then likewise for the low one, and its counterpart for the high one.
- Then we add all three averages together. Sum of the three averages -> 19.9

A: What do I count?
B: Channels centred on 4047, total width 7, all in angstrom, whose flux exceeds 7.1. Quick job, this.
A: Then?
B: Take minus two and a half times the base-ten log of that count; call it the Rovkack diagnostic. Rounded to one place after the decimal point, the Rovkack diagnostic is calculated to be -0.8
